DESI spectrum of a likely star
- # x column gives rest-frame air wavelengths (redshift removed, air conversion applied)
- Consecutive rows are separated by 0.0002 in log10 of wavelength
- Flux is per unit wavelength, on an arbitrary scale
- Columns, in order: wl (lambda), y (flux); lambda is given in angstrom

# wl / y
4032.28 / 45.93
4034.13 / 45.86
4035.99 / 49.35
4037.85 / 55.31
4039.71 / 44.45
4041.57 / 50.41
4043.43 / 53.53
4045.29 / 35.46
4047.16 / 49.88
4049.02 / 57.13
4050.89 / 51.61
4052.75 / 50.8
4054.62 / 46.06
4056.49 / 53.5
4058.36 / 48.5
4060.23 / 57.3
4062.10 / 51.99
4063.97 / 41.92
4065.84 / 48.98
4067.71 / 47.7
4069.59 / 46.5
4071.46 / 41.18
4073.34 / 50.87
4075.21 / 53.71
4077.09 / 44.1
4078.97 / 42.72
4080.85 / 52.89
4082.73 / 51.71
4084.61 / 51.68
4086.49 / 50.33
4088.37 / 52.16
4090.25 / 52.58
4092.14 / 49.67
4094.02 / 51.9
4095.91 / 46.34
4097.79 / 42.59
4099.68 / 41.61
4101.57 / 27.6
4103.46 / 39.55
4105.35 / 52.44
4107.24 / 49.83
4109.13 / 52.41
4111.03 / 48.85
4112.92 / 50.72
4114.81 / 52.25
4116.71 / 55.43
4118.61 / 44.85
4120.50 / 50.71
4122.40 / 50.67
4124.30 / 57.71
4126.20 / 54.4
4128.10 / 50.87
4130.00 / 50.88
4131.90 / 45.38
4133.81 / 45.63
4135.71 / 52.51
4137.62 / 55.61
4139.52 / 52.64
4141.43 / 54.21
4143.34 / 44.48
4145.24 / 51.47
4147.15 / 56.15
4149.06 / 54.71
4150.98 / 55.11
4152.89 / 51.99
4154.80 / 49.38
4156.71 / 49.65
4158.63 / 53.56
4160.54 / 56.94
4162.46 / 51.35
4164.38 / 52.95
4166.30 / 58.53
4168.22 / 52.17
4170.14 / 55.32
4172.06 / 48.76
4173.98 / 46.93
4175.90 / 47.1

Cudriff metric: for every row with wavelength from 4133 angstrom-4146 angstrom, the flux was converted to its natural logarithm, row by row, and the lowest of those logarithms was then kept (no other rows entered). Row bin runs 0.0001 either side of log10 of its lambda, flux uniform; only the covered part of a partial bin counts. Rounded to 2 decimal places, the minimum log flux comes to 3.80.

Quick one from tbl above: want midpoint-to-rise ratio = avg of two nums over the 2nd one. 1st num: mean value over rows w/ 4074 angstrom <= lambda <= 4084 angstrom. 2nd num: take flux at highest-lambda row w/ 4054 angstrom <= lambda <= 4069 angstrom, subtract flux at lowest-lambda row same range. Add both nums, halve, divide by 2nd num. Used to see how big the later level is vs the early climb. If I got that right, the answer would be 15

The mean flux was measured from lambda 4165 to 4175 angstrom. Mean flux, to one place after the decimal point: 52.3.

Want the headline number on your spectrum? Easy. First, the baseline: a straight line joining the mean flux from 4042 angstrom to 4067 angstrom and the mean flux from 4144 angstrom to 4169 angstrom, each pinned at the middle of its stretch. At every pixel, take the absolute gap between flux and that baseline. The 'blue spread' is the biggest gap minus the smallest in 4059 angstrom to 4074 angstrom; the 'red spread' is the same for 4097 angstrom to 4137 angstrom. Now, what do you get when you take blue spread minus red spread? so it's -15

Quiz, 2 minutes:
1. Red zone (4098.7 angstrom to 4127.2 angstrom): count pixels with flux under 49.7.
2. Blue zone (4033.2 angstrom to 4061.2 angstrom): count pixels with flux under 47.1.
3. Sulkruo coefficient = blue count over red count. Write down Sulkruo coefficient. 0.80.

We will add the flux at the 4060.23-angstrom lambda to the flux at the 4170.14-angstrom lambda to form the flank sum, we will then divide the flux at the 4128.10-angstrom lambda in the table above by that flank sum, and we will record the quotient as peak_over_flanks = 0.45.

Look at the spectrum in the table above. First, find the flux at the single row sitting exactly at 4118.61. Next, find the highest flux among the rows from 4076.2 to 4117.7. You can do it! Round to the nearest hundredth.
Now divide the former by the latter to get 0.81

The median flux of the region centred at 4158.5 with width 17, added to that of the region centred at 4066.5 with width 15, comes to 101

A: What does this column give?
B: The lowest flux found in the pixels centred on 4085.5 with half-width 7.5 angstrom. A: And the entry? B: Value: 42.72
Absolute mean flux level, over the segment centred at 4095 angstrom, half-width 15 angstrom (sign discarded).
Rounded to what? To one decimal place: 47.8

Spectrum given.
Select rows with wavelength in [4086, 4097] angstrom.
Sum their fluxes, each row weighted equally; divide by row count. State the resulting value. 50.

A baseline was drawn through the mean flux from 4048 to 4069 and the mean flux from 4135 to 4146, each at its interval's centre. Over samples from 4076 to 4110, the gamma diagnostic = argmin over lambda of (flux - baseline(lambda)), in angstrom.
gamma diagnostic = 4101.57 angstrom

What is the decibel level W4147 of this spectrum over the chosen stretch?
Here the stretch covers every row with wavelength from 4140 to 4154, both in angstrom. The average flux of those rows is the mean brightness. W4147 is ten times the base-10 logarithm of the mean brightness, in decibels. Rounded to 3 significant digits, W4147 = 17.2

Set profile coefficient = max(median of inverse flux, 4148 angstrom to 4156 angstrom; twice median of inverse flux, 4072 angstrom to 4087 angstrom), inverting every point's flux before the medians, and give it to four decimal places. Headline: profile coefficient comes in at 0.0390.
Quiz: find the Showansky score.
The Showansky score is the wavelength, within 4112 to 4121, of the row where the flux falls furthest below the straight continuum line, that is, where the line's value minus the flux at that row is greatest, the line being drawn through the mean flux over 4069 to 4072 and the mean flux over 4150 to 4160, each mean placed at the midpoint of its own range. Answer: 4118.61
